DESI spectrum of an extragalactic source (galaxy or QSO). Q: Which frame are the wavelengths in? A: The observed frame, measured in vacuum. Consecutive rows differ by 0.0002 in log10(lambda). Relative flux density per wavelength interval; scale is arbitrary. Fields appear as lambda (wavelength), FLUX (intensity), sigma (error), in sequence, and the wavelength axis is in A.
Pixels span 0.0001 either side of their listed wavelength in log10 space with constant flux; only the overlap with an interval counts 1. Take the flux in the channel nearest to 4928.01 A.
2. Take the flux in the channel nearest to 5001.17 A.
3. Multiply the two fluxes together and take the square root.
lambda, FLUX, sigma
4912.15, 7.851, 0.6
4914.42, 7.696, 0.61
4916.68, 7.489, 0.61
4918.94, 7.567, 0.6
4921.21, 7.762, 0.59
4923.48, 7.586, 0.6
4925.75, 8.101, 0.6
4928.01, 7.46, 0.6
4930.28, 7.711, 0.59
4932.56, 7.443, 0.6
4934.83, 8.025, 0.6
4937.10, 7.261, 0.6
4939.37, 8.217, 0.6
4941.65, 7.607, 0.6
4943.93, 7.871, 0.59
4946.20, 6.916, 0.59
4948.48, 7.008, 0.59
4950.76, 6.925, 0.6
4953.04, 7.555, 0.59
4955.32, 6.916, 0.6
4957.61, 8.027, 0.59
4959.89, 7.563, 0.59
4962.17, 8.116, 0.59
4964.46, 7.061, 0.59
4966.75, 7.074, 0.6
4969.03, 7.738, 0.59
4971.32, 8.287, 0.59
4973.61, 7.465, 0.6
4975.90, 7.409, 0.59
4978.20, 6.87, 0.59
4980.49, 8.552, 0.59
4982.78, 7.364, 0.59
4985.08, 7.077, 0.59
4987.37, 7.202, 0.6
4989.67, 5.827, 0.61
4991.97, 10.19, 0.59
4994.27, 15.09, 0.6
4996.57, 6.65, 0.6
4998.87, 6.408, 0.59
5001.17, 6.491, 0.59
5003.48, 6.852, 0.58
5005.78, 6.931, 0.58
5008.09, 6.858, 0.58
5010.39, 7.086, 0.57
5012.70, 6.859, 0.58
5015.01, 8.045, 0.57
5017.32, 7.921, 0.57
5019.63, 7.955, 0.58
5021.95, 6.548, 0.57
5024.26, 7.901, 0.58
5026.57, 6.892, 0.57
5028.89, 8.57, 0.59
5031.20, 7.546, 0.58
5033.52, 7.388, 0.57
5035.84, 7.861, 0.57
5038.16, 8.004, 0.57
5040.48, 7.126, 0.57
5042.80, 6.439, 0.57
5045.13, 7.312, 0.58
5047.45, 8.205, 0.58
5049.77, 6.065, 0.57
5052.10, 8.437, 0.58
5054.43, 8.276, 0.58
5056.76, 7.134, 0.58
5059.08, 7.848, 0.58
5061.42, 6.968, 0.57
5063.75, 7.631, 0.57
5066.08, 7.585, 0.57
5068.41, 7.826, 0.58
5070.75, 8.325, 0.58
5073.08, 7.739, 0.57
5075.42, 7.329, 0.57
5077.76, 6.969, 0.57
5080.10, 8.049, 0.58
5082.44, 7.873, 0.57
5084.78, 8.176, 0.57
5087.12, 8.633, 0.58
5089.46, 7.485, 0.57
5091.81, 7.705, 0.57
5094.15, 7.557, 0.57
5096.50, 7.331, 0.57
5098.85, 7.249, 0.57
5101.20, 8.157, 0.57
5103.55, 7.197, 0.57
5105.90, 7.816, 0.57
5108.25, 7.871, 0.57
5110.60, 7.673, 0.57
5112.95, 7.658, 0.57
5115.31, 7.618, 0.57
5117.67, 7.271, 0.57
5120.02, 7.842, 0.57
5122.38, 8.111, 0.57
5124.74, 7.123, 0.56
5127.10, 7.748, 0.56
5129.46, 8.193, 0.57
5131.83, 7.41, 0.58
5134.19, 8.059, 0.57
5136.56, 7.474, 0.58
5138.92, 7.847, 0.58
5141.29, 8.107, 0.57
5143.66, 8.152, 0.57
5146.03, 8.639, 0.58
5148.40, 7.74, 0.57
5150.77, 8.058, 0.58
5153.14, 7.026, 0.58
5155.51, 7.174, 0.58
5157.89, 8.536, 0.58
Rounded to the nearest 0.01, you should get 6.96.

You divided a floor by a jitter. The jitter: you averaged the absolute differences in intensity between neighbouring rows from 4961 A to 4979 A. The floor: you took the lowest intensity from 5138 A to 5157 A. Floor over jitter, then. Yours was 13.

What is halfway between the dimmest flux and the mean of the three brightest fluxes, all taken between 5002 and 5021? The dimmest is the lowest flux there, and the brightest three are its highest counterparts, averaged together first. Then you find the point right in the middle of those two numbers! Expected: 7.41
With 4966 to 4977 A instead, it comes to 7.45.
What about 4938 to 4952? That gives 7.41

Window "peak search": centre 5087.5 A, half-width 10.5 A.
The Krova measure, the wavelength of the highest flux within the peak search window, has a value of 5087.12 A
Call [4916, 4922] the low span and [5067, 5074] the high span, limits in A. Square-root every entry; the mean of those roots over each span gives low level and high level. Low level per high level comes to 0.977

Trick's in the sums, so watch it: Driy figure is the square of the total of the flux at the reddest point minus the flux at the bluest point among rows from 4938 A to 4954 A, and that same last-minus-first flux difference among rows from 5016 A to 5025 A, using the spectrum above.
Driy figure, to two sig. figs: 0.47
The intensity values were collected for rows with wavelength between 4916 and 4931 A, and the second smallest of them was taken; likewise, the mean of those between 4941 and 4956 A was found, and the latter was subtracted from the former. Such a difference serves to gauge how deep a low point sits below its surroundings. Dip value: 0.23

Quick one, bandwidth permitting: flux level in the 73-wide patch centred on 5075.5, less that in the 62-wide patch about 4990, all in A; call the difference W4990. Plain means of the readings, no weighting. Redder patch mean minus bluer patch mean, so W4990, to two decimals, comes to -0.05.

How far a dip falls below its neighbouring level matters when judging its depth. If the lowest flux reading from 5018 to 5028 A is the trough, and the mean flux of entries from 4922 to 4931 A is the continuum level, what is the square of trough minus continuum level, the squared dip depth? 1.4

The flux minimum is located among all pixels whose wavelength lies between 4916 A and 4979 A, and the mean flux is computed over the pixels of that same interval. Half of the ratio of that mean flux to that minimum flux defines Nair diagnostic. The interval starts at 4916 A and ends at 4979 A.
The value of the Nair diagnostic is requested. 0.549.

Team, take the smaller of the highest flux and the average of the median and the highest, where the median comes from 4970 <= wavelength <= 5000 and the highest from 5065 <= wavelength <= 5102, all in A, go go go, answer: 8.00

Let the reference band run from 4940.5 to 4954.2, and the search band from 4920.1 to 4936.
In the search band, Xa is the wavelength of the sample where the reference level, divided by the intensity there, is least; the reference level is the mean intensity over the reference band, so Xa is 4925.75 A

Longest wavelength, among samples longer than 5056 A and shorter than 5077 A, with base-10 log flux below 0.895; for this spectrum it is 5075.42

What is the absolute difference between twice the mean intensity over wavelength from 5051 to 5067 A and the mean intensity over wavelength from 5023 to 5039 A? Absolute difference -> 7.7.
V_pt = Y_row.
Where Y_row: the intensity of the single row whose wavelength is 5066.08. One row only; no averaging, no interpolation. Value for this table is 7.585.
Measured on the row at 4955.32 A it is 6.916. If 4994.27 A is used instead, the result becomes 15.09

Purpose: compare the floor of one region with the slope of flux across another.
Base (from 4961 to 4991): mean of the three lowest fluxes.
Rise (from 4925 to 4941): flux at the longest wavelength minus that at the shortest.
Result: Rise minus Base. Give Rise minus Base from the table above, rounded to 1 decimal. -6.5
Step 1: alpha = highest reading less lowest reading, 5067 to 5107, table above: 2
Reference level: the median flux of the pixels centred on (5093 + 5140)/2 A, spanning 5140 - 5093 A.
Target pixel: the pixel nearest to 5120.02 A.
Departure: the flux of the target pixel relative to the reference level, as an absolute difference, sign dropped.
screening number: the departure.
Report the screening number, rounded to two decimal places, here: 0.18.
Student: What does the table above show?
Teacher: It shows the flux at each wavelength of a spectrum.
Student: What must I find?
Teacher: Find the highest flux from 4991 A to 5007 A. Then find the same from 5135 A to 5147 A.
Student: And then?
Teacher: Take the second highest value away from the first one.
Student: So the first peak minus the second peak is 6.5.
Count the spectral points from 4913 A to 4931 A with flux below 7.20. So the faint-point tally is 0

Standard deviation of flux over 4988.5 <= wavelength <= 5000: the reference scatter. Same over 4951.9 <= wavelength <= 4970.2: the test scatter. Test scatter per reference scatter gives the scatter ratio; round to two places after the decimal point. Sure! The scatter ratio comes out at 0.12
